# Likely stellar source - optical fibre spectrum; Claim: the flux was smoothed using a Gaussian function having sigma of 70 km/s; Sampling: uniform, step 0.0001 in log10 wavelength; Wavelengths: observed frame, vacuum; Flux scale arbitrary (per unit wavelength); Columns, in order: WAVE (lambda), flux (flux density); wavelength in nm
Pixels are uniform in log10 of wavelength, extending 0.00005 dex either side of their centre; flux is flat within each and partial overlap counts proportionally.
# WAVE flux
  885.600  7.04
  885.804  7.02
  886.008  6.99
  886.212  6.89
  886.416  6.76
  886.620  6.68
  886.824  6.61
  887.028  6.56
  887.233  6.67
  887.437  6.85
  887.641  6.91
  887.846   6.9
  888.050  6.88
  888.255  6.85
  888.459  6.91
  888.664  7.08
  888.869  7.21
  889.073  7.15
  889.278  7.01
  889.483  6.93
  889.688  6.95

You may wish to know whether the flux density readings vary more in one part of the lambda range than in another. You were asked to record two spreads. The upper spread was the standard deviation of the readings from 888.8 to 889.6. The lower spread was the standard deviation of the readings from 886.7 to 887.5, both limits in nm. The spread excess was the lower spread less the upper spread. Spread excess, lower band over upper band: -0.001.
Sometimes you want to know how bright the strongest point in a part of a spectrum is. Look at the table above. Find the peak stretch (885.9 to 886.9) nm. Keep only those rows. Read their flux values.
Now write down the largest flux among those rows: 6.99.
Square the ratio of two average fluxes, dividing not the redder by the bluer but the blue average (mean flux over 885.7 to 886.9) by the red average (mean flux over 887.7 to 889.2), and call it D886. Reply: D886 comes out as 0.95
